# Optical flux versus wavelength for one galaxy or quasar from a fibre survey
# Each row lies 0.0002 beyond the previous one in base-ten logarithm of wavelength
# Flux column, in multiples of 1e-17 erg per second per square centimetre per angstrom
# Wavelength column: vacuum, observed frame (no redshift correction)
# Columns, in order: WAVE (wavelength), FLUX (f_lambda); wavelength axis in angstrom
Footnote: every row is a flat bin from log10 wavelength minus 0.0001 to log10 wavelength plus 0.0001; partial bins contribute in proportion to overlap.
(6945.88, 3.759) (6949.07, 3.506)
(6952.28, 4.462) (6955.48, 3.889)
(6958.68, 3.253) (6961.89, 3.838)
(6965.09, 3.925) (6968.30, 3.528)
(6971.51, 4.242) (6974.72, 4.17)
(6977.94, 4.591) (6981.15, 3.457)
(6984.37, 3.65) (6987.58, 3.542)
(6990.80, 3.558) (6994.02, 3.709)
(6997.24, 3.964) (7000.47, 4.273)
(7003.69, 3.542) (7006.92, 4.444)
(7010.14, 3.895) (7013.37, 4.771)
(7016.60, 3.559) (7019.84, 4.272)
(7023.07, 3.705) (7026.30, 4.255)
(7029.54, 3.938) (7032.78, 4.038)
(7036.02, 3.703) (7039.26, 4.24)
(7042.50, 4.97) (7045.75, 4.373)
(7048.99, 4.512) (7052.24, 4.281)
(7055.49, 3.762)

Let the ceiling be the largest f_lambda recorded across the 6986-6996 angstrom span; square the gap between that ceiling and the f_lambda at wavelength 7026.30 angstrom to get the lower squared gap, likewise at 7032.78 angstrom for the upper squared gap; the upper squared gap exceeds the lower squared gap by -0.19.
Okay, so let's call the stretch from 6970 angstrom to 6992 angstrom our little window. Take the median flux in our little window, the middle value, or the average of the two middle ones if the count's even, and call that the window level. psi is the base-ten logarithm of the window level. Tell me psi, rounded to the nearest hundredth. 0.56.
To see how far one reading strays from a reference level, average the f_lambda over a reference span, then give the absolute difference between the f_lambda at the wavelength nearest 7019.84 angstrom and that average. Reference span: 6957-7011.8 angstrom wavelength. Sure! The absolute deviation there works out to 0.41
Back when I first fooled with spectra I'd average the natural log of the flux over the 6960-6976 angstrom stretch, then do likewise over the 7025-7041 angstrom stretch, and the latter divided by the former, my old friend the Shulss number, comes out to 1.02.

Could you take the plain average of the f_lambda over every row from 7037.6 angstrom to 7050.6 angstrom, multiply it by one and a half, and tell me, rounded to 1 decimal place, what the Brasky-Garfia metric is 6.8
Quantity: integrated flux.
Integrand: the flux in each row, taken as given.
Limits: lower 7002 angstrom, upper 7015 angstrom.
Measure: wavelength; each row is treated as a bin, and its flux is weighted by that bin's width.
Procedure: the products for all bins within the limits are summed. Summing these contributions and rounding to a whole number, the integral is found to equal 54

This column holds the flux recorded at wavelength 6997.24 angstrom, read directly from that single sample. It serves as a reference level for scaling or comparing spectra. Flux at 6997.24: 3.964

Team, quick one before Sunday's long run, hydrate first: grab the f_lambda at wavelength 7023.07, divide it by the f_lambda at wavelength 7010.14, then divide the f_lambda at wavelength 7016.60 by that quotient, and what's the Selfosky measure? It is 3.74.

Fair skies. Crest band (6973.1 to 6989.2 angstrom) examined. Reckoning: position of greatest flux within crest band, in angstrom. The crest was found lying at 6977.94 angstrom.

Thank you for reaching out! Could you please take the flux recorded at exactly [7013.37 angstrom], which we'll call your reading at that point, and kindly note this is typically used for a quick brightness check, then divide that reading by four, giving 1.19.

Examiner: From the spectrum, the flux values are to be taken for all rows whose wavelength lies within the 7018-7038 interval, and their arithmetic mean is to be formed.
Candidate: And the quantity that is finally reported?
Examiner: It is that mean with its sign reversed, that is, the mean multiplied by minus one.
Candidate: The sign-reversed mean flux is -4.0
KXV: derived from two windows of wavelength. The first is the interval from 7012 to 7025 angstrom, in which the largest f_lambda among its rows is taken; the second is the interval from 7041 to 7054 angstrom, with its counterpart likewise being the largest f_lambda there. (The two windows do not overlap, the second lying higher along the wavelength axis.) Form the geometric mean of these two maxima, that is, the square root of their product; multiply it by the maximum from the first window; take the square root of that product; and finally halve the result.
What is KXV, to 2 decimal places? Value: 2.41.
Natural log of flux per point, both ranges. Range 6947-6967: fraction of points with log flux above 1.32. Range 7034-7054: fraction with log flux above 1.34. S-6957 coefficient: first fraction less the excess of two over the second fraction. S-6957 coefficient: -0.5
